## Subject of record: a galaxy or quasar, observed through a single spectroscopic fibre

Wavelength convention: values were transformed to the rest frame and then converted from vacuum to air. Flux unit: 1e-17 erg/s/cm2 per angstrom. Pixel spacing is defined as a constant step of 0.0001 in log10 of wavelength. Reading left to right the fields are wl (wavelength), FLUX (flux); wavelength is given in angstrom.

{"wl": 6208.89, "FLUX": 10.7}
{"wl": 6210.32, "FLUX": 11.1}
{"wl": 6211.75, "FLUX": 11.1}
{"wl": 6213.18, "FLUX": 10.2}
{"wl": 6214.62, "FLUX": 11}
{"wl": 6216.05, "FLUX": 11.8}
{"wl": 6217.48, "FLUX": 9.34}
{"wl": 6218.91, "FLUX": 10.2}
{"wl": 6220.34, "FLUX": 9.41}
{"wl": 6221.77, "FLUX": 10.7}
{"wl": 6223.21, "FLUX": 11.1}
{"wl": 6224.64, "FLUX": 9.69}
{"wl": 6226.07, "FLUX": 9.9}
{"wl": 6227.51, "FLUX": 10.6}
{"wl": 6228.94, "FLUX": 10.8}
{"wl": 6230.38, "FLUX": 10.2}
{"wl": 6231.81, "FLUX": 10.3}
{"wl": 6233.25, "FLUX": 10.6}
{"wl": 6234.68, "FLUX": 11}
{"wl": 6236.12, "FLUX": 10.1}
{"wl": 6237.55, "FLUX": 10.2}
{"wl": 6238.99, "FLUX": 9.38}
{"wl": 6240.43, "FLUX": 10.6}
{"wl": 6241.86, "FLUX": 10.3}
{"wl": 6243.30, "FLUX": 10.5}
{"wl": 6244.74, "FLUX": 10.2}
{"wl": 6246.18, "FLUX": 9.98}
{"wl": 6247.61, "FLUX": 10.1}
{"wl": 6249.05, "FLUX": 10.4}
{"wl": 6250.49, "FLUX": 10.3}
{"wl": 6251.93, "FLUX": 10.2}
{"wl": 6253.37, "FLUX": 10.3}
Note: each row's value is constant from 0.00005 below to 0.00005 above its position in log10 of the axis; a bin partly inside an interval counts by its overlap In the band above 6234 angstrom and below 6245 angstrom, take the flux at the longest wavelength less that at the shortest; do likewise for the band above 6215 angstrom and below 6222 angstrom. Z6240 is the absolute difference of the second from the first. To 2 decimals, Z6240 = 0.30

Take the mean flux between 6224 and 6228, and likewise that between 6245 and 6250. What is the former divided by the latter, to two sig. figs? 0.99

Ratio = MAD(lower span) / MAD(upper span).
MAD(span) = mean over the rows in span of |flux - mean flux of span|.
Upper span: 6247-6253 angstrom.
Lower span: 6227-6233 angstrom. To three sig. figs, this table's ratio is 2.25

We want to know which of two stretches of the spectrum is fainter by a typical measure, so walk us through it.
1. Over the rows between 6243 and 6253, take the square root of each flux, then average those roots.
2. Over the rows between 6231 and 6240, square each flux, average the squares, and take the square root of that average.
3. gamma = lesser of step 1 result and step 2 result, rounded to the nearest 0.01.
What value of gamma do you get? 3.20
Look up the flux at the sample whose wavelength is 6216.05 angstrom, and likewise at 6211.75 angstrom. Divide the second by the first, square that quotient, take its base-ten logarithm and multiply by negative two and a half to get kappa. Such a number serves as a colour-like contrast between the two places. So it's 0.13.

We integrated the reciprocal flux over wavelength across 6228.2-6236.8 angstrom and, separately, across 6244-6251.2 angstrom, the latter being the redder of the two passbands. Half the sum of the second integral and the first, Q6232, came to 0.76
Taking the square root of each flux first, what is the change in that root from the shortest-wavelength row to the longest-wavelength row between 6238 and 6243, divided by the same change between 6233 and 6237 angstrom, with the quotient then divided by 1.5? -1.3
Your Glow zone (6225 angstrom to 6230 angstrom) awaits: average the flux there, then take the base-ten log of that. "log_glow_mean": 1.02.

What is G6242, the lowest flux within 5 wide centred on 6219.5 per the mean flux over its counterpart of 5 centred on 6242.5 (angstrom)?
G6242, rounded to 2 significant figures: 0.90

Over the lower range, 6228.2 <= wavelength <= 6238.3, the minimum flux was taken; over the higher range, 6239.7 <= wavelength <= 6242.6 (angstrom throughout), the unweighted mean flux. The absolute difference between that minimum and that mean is 0.35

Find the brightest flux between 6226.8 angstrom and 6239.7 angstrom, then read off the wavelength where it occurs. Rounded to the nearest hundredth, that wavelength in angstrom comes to 6234.68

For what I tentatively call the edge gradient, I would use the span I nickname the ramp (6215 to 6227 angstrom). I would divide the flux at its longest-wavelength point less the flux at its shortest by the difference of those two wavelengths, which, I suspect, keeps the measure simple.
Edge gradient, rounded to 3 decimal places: -0.190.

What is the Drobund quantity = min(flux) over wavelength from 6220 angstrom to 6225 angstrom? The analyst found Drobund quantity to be 9.41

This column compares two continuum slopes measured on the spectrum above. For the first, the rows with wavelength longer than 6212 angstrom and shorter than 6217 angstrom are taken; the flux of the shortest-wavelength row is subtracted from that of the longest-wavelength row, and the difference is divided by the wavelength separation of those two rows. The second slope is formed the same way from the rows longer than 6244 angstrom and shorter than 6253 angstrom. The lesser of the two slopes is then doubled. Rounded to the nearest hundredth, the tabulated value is 0.00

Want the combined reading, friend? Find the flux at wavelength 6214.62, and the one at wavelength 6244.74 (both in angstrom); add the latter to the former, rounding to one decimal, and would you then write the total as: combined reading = 21.2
